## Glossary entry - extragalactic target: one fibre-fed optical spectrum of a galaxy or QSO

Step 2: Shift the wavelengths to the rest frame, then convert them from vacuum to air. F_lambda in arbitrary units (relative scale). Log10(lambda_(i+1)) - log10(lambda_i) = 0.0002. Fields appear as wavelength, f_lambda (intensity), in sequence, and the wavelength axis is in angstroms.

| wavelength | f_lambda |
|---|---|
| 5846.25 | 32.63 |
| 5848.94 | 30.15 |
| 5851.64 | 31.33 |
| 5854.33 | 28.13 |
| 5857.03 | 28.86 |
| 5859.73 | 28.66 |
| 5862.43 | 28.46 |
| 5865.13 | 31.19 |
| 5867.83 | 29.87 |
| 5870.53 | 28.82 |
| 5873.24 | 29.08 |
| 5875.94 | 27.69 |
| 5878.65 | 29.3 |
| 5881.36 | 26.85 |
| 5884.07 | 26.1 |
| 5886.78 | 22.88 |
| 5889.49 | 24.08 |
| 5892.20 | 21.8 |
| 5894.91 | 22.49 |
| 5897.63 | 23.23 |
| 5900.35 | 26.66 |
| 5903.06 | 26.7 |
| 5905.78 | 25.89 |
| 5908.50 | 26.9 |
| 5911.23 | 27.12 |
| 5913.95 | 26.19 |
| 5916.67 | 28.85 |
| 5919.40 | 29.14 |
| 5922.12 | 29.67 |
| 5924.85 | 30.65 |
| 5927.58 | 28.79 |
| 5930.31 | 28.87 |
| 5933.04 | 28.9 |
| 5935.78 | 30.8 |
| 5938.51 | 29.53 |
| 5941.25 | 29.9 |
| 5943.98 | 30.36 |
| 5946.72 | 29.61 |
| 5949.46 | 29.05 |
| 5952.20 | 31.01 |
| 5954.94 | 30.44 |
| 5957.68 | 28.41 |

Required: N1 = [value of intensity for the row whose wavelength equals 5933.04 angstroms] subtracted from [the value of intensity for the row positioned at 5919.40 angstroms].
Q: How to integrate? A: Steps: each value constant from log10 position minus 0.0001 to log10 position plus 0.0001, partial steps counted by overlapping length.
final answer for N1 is 0.2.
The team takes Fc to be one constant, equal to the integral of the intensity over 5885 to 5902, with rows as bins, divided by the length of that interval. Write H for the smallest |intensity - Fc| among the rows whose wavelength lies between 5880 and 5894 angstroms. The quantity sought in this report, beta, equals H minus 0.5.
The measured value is -0.1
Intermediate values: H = 0.42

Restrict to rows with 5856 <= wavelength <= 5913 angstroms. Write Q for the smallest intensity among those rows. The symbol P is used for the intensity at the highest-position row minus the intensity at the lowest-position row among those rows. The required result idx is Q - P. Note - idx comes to 24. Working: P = -2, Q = 21.8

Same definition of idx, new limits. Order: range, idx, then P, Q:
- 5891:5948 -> 14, 8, 21.8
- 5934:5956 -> 29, 0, 29.05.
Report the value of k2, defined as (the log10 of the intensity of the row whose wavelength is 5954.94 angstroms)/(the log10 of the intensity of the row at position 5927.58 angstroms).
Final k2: 1.02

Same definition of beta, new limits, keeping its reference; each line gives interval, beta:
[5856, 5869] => 4.3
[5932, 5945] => 4.7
